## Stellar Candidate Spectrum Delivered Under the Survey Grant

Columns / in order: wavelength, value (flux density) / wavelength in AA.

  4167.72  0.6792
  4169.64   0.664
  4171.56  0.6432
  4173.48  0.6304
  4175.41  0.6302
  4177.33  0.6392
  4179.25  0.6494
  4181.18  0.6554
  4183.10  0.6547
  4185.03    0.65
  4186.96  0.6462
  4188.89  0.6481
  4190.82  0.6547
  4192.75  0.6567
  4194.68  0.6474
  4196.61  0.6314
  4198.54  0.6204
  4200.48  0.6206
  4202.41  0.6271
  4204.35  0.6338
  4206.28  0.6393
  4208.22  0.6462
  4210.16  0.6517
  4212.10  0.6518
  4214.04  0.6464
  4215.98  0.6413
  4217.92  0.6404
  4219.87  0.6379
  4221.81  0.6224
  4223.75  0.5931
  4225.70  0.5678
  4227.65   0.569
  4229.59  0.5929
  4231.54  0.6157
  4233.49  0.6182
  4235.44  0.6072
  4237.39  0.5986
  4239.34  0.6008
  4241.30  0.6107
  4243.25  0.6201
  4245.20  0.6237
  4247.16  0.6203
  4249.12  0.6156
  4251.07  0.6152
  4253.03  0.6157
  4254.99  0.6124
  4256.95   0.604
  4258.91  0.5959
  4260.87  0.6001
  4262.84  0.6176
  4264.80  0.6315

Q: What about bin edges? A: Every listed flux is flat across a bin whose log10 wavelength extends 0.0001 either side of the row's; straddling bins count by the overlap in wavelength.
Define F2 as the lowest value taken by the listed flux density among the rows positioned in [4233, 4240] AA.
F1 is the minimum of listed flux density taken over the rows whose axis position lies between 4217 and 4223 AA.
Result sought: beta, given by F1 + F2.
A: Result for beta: 1.22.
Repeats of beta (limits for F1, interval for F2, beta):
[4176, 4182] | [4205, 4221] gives 1.28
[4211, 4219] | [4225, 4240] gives 1.21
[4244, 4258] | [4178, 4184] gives 1.25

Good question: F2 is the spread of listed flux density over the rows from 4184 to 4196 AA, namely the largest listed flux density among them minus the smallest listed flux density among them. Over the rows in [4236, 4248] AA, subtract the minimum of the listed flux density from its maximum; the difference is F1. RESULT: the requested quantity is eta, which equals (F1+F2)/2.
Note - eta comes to 0.018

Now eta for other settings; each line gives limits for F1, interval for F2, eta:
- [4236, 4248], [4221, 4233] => 0.040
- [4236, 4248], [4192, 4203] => 0.031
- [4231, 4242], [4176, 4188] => 0.018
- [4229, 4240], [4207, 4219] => 0.018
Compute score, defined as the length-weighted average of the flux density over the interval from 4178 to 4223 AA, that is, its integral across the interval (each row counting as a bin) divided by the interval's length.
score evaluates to 0.642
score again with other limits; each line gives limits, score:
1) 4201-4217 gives 0.642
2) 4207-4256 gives 0.617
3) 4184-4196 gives 0.650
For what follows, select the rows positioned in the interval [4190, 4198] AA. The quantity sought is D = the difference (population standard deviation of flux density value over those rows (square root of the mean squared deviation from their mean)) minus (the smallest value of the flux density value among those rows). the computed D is -0.621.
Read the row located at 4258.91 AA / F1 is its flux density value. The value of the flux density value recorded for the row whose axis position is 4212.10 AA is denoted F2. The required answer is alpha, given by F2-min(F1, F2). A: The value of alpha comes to 0.06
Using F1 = 0.5959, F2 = 0.6518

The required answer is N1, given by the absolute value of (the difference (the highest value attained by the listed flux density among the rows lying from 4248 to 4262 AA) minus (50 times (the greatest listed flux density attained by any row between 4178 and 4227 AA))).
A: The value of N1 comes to 32.2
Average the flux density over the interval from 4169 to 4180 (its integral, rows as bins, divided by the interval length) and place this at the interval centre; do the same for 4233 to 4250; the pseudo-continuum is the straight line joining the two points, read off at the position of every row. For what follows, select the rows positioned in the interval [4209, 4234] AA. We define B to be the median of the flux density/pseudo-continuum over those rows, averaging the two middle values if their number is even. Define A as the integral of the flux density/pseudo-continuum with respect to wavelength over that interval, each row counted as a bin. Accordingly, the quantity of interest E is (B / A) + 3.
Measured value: 3.04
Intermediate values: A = 25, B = 1.00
